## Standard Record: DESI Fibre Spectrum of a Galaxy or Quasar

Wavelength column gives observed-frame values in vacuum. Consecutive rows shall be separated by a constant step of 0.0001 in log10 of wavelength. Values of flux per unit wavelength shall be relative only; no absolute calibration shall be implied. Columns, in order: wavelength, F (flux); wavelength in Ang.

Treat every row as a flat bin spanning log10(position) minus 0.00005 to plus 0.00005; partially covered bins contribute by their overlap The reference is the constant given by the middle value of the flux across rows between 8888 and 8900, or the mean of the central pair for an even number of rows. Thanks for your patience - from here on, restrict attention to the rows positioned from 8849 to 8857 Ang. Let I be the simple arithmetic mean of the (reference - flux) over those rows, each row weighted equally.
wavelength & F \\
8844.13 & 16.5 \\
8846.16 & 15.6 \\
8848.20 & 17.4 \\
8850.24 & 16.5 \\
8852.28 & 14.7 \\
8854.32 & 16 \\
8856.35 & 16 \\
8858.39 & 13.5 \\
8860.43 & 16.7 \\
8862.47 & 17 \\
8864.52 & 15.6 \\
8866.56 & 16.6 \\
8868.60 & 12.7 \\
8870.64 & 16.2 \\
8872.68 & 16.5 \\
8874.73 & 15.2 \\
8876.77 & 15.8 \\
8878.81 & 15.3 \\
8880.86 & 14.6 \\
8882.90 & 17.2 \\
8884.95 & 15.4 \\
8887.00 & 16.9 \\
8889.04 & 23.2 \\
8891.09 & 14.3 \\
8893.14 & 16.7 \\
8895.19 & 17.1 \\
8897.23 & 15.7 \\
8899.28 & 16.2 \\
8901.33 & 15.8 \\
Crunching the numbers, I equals 0.65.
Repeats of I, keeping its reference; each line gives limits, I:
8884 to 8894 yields -0.85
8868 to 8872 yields 2.00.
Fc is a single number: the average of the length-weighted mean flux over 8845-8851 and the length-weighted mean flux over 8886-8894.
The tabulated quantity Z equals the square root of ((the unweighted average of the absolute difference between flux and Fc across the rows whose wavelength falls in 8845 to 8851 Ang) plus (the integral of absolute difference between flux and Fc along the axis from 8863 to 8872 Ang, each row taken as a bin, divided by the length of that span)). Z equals 1.60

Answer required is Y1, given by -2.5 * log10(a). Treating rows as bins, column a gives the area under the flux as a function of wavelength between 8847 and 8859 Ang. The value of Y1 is -5.69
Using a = 189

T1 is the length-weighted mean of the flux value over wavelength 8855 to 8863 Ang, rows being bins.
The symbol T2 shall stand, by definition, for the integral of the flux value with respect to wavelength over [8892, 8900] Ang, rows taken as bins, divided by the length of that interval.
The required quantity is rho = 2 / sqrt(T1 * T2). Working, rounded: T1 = 15.75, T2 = 16.4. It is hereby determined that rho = 0.124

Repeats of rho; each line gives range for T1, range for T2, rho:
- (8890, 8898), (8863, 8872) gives 0.127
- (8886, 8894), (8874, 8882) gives 0.121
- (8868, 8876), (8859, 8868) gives 0.127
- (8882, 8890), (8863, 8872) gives 0.120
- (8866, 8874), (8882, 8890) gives 0.120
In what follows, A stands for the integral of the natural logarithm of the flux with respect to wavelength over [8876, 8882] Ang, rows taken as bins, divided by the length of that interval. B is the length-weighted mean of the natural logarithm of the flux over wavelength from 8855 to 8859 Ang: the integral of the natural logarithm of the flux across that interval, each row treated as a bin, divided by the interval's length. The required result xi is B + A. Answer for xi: 5.43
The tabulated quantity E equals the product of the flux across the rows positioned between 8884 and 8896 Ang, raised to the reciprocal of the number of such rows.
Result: 17.1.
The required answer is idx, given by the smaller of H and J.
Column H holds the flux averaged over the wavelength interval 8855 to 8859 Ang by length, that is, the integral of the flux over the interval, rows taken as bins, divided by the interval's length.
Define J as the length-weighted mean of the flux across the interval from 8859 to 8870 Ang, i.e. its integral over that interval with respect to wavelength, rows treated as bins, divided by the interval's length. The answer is 15.0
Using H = 15.0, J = 15.6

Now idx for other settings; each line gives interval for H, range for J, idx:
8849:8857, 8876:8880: 15.5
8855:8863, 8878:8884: 15.7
